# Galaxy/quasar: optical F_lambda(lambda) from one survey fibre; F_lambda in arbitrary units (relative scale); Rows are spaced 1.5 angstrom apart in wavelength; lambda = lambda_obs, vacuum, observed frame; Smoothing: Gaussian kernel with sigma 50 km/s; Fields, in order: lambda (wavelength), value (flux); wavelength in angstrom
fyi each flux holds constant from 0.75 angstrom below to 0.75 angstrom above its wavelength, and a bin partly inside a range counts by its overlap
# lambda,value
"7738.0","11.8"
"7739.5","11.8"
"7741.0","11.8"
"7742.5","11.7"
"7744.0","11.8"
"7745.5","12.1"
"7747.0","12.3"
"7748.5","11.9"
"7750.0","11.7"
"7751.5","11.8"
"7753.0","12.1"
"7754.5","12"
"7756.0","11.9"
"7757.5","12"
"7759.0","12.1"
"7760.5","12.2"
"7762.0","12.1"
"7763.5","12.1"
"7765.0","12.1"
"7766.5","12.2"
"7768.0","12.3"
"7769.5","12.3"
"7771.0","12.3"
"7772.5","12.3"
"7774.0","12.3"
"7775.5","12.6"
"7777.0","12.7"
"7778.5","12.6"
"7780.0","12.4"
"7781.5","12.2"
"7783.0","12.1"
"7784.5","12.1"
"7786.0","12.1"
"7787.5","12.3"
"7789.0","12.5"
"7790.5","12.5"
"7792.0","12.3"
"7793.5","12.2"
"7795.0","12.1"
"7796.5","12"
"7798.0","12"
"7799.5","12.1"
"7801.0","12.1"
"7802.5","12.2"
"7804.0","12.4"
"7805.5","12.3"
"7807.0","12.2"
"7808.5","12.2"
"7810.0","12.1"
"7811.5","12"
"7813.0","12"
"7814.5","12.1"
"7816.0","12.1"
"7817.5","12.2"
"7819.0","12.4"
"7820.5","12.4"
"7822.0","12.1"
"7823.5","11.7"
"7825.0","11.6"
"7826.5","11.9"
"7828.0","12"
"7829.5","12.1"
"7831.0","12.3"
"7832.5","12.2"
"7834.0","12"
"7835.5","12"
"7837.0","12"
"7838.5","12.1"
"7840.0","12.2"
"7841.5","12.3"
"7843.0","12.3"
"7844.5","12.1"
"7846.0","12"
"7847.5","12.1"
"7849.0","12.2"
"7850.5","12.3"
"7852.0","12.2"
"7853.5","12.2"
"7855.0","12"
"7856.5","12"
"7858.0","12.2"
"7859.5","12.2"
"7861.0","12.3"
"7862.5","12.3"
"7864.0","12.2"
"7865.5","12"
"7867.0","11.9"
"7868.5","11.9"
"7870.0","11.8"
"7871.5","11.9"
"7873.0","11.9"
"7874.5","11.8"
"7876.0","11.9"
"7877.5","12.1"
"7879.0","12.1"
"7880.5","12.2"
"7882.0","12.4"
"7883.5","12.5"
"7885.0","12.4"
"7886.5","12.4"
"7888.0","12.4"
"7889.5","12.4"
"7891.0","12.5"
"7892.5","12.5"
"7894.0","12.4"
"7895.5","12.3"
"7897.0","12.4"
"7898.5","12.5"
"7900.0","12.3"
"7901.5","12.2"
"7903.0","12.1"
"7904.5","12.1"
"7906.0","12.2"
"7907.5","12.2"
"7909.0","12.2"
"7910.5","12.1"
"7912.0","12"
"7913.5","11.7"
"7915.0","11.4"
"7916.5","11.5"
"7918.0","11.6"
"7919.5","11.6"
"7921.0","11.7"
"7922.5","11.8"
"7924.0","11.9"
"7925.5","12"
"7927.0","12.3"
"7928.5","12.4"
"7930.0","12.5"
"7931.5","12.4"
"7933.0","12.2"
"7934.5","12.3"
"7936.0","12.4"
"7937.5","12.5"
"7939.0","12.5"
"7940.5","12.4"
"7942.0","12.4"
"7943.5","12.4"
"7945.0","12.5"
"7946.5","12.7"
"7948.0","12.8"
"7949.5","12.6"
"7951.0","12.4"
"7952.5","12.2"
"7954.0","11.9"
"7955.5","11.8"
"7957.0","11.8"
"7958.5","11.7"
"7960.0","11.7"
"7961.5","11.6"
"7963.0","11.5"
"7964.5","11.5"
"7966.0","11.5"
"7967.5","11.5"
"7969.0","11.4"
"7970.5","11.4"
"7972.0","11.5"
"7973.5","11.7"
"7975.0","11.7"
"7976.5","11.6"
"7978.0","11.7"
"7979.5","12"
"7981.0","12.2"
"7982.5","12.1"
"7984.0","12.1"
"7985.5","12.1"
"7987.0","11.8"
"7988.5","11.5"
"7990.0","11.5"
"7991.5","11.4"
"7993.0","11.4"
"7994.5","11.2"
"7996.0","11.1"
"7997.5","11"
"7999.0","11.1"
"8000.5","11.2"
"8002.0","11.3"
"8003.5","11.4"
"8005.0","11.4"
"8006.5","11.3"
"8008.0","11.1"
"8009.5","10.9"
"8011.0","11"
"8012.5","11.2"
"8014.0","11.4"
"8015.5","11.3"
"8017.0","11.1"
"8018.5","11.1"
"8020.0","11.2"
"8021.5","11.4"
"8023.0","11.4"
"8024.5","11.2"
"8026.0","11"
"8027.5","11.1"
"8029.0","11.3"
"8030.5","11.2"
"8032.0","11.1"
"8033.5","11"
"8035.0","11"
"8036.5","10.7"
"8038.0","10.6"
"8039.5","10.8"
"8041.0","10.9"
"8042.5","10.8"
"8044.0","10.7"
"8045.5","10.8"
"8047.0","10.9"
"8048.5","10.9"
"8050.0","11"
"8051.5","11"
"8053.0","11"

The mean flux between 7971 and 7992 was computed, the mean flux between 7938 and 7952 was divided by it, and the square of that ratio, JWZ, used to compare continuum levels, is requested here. 1.13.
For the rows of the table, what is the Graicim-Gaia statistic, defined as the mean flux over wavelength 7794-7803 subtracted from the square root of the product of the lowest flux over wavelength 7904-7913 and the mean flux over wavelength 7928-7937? 0.10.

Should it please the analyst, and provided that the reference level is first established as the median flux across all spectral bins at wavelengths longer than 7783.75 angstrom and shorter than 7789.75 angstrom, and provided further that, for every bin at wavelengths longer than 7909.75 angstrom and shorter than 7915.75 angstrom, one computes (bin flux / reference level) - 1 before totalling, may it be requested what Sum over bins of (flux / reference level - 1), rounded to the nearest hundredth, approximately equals -0.13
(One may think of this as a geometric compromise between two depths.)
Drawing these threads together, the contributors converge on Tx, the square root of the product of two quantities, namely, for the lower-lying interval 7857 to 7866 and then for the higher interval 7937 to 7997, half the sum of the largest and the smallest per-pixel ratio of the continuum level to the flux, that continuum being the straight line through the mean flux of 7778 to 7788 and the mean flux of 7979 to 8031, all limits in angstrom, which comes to 0.97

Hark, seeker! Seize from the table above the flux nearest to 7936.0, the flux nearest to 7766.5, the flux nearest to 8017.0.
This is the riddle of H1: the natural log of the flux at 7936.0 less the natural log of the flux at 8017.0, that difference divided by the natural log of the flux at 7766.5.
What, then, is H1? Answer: 0.044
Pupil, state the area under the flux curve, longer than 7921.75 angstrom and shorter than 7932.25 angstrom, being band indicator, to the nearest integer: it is 128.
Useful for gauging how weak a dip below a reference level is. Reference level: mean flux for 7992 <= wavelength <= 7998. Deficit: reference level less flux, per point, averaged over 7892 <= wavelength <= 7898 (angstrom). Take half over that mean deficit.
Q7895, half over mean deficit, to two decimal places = -0.41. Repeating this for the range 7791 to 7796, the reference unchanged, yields -0.49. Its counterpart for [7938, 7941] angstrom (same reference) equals -0.39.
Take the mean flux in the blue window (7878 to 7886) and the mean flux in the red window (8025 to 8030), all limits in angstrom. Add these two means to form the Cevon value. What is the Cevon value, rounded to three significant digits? 23.5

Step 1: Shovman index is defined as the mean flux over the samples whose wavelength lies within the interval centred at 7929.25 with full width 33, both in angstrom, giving 12.11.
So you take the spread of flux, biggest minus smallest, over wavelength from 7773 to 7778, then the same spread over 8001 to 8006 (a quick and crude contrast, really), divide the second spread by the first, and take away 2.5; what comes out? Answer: -2.25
